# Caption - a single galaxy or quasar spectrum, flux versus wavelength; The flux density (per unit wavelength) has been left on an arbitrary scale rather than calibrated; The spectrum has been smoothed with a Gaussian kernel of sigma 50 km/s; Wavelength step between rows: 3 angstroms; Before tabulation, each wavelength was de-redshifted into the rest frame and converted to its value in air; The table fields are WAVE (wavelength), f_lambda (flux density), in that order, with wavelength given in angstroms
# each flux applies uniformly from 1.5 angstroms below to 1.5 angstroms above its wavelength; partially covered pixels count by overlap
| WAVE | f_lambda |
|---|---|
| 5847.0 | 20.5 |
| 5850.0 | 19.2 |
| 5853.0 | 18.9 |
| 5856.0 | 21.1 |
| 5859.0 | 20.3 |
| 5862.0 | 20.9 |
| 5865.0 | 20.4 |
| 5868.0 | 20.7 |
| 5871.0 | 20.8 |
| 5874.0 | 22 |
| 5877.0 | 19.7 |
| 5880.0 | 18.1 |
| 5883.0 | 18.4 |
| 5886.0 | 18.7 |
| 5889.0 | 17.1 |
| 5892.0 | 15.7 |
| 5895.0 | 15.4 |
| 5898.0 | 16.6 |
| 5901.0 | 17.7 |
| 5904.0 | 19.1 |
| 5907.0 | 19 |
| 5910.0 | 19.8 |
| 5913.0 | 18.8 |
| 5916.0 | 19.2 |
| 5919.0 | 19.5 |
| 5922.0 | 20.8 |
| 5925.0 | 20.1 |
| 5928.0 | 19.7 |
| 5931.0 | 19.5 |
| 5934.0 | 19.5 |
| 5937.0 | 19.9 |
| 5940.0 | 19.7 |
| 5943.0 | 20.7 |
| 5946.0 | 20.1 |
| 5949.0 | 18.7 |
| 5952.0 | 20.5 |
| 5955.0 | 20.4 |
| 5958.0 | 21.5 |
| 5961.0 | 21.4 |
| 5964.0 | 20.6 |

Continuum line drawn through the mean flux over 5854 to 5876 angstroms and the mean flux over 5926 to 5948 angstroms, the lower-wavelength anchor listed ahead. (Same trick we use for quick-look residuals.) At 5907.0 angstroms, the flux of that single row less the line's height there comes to -1.3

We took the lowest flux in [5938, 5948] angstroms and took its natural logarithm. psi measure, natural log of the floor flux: 2.98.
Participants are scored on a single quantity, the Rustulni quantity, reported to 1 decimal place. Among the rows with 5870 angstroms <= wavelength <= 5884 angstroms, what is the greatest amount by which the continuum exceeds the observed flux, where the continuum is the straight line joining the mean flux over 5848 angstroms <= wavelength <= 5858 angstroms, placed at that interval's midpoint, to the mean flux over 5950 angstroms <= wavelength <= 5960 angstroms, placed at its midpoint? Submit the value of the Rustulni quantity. 1.9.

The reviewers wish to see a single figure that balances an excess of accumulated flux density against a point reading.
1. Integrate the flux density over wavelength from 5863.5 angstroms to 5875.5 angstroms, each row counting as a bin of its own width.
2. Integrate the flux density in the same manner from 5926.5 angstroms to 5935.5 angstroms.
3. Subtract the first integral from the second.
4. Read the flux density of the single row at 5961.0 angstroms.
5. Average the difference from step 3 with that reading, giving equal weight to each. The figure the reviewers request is -27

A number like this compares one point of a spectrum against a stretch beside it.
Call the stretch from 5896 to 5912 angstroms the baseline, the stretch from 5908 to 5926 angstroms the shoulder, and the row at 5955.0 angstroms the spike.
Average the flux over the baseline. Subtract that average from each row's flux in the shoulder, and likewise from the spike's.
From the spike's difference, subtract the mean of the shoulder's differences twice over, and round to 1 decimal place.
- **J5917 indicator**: -0.6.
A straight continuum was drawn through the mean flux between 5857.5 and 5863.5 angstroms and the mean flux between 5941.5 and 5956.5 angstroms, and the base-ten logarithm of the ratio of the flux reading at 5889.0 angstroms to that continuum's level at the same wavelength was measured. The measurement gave -0.08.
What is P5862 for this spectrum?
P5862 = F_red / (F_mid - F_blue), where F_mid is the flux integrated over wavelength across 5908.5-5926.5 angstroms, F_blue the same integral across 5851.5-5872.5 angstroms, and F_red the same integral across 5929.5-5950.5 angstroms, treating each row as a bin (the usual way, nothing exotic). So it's -5.5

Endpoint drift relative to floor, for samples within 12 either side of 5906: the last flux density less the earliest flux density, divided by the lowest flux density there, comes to 0.25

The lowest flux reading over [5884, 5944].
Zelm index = 15.4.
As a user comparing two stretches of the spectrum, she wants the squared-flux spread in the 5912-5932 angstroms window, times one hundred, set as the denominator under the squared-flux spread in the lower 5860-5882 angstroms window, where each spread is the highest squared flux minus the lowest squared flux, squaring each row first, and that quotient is 0.0197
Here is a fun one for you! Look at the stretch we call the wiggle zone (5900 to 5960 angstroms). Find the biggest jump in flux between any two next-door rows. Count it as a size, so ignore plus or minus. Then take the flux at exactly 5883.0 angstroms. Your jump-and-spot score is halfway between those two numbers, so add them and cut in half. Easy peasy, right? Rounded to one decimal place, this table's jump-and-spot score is 10.1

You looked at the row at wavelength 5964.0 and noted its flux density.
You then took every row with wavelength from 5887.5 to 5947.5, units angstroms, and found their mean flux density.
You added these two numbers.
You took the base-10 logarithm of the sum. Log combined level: 1.597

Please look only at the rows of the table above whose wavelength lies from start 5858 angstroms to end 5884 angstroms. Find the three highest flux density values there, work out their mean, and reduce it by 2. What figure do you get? 19.2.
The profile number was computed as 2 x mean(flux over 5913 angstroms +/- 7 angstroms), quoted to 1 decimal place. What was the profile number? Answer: 38.5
